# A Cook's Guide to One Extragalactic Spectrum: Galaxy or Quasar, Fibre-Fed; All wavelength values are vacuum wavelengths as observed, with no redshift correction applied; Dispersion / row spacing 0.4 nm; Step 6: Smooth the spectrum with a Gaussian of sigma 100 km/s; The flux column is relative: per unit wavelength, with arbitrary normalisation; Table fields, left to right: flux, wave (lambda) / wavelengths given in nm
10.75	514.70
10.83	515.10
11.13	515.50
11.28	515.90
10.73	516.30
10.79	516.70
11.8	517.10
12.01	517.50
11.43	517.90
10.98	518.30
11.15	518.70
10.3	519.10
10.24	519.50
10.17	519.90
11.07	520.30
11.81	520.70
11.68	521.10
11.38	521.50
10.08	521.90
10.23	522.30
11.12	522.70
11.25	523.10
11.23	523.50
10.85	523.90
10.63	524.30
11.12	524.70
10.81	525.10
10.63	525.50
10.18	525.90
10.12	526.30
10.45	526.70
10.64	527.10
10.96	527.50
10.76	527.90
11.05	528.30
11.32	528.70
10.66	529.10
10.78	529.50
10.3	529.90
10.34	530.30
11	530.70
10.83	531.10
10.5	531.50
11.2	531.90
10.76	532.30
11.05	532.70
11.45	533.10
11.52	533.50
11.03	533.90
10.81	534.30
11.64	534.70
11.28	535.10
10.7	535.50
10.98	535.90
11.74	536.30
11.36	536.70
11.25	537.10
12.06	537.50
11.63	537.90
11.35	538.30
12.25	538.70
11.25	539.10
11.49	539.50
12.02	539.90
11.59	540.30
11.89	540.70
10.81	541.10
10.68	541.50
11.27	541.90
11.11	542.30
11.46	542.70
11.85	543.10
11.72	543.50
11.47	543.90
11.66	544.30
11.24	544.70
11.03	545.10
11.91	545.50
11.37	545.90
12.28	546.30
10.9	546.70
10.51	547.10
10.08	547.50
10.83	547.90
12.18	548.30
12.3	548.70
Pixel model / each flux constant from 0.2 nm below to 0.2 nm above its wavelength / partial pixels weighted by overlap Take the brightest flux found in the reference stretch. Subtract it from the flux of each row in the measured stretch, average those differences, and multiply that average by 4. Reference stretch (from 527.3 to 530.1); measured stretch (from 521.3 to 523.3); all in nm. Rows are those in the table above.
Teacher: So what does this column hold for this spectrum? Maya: -2.0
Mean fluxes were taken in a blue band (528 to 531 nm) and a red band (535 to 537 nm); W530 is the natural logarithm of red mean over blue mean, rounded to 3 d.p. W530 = 0.039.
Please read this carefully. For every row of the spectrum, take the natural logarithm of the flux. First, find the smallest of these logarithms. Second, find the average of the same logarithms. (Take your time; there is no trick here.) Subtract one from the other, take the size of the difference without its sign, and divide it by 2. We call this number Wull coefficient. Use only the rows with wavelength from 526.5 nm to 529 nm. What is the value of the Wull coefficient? 0.019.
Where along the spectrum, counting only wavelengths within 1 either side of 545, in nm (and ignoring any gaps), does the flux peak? 545.50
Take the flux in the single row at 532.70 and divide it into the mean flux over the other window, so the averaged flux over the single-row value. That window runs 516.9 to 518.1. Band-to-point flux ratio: 1.06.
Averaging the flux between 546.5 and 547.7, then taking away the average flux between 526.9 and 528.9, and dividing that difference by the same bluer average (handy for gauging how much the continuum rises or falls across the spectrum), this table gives -0.04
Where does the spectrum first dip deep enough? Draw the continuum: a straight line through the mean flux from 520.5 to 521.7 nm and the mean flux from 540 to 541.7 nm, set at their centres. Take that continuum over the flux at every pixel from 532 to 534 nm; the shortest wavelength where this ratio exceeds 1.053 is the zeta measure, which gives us 532.30 nm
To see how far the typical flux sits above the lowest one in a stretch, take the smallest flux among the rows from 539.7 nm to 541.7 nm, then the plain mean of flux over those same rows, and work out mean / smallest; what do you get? 1.07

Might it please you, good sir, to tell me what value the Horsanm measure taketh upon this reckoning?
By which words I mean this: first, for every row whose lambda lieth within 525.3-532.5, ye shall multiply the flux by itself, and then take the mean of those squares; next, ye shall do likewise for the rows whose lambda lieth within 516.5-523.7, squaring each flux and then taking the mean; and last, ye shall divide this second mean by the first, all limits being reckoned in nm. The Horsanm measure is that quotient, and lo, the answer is 1.07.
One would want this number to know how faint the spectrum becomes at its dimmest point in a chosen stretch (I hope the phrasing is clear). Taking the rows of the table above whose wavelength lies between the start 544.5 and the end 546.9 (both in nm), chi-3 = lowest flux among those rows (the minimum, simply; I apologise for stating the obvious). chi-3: 10.9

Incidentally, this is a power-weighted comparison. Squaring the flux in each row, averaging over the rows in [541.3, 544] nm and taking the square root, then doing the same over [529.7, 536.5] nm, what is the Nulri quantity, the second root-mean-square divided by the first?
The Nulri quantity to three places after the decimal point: 0.969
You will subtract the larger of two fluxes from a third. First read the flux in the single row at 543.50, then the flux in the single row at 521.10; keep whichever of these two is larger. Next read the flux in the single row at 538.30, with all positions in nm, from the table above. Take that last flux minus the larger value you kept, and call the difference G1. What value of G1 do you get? -0.37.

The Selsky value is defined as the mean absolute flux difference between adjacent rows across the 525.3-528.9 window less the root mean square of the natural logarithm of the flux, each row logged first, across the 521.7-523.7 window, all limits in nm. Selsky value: -2.11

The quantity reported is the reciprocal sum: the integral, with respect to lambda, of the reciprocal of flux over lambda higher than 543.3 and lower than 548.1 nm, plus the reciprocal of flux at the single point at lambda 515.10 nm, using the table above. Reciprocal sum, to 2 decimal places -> 0.52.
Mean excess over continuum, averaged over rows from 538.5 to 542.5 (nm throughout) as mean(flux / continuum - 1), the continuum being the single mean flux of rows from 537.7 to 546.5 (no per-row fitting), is -0.01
